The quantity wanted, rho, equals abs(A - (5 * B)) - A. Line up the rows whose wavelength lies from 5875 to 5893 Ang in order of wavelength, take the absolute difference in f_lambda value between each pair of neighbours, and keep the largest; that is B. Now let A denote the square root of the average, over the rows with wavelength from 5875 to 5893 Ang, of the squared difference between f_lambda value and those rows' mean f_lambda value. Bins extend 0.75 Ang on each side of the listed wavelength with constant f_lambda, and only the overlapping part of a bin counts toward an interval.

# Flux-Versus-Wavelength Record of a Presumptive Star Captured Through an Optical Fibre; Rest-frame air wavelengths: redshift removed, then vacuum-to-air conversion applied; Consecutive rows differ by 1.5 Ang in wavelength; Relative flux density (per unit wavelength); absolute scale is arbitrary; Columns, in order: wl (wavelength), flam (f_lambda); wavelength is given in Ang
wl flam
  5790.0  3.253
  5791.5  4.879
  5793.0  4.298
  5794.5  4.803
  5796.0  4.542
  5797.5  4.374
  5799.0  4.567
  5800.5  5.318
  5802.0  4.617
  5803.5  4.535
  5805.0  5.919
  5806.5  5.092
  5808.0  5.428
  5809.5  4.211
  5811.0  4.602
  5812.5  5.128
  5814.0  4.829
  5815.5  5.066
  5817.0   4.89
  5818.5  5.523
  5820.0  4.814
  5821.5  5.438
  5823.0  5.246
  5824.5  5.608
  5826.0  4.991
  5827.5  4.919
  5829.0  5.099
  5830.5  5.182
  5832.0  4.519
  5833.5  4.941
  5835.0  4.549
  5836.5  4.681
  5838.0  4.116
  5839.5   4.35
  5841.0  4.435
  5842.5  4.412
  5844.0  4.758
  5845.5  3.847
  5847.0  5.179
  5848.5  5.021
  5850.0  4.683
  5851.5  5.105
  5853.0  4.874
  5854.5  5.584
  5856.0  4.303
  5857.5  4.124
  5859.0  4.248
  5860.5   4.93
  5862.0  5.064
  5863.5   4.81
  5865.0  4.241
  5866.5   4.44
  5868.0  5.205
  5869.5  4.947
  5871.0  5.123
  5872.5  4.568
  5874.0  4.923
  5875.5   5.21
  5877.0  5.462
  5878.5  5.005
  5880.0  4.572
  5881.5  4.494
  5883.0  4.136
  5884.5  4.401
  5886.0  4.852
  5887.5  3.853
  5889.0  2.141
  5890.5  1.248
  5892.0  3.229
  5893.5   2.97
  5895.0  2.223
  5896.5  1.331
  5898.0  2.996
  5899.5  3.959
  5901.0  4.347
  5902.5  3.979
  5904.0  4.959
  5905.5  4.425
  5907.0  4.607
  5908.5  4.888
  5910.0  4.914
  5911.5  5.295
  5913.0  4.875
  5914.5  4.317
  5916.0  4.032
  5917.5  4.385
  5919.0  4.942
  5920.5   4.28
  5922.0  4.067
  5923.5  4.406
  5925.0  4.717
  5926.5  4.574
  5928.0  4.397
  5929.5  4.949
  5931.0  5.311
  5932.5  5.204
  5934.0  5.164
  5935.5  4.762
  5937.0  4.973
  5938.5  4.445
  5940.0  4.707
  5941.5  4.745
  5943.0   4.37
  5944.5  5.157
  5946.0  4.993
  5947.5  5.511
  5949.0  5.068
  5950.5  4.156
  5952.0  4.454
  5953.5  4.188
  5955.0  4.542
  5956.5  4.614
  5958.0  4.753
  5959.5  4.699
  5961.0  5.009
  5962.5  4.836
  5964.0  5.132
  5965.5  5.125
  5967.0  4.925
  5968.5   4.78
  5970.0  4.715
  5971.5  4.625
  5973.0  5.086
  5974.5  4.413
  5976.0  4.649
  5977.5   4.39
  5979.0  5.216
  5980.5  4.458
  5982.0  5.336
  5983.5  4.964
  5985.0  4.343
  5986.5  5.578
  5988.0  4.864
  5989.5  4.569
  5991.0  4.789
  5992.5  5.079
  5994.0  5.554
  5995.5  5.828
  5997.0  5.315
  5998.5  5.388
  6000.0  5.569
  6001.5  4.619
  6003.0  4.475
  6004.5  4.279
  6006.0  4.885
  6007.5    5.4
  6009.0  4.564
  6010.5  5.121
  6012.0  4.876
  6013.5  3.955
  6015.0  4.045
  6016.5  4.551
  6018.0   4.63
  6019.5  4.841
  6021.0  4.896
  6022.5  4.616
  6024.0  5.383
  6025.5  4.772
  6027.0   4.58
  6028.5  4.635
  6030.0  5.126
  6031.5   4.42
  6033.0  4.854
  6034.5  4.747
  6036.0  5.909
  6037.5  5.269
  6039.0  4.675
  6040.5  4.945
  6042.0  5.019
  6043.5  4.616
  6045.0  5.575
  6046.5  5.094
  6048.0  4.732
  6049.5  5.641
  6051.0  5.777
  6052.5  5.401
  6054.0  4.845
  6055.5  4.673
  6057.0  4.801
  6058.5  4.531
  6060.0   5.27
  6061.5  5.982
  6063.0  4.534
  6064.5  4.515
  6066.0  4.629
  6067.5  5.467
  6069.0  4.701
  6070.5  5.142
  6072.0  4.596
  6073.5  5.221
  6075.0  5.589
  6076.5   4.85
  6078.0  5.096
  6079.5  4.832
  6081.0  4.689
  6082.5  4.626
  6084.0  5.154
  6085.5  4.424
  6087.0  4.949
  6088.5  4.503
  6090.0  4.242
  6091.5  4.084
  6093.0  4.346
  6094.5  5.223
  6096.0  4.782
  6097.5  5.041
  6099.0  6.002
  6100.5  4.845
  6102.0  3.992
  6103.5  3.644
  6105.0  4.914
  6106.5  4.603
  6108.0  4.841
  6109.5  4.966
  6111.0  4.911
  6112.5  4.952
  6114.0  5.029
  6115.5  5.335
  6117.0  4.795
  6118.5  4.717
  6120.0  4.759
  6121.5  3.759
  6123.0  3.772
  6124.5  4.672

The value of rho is 7.5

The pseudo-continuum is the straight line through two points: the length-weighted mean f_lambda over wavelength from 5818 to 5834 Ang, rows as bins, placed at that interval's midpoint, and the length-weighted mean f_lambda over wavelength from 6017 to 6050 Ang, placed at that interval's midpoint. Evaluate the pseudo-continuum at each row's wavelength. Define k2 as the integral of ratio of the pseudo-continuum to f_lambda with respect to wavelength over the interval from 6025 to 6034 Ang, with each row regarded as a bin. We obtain 9.44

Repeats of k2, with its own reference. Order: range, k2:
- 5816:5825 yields 8.82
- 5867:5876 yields 9.21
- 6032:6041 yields 8.87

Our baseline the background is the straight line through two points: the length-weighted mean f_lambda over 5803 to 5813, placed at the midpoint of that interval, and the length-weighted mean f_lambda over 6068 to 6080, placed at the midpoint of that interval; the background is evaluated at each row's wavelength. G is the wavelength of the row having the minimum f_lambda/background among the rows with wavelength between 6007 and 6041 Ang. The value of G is 6013.5 Ang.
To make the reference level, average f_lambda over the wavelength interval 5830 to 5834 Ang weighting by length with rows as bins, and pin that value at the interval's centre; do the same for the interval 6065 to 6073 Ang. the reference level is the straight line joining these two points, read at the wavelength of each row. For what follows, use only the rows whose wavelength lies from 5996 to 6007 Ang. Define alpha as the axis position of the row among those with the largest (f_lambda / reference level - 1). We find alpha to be 6000.0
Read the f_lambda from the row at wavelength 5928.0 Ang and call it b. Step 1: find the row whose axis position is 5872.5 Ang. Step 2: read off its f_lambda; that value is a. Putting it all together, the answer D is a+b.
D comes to 9.0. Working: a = 4.568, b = 4.397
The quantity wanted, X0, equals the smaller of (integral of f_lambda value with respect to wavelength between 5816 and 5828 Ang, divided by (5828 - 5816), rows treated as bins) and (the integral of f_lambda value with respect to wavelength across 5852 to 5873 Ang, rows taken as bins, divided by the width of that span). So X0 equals 4.75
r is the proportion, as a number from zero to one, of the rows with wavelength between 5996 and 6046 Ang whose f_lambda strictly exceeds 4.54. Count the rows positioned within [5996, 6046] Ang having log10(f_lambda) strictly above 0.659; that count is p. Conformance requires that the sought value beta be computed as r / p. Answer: 0.03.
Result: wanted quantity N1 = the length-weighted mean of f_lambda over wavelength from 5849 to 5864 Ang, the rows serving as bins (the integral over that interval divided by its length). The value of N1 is 4.78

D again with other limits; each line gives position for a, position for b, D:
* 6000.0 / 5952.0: 10.0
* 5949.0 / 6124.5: 9.7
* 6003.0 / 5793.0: 8.8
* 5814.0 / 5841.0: 9.3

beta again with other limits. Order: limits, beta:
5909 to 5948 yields 0.04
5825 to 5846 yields 0.08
